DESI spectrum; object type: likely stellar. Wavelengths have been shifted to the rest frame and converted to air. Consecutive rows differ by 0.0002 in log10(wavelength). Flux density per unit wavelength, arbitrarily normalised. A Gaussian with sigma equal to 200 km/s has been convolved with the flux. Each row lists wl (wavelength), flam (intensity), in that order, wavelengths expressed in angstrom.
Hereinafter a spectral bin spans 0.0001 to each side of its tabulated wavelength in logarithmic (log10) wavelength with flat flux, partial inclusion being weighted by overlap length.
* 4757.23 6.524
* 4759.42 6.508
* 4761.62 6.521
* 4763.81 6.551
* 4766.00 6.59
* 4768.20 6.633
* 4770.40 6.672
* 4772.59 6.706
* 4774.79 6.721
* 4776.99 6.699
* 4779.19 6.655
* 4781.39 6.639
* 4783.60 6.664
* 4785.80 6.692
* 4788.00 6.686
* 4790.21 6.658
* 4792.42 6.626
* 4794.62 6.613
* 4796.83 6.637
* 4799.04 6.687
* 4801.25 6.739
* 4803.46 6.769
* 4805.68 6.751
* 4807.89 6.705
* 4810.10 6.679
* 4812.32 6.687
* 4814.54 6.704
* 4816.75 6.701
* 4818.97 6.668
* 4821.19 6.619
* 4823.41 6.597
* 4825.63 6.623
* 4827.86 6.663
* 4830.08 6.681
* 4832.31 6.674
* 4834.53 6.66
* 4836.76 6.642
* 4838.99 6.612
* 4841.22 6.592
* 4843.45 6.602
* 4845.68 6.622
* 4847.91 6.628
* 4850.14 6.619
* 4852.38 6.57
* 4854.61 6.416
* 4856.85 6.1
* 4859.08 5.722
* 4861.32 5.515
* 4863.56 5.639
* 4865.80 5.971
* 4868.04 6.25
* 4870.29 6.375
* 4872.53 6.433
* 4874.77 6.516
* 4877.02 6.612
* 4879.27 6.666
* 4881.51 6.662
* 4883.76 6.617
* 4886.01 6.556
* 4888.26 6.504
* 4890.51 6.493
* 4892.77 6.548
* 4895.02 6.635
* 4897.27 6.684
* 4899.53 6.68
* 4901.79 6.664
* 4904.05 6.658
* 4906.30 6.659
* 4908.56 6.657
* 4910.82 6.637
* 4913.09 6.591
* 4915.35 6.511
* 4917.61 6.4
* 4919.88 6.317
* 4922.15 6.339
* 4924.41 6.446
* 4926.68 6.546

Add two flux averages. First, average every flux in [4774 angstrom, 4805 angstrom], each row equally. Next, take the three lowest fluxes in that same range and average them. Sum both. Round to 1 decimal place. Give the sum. 13.3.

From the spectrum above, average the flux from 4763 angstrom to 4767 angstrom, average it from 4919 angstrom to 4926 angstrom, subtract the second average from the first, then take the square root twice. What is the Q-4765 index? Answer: 0.67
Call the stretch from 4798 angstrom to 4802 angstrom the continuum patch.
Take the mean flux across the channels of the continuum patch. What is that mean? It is 6.7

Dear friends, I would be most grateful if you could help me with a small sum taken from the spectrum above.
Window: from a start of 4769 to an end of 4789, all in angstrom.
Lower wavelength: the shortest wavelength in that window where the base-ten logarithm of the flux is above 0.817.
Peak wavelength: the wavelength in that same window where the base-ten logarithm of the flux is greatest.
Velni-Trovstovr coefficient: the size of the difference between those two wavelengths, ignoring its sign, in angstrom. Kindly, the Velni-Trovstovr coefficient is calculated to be 4.4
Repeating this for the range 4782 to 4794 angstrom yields 2.2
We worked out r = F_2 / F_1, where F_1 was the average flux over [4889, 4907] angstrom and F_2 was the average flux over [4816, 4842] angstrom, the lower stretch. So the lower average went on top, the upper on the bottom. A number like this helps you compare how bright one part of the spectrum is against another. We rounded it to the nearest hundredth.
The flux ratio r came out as 1.00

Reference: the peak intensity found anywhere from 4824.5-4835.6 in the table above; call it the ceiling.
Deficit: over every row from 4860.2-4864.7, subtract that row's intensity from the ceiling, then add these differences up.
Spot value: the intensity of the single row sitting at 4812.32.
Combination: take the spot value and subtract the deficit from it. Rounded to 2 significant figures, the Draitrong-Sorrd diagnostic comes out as 4.5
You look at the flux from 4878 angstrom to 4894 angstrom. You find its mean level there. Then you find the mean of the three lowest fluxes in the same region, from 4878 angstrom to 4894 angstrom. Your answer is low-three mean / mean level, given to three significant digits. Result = 0.990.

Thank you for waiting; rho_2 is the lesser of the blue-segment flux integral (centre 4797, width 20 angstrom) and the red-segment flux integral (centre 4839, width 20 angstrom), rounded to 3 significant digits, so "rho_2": 133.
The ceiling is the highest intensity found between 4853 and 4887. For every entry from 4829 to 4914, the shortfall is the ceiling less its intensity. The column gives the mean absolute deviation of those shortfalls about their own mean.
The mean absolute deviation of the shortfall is 0.21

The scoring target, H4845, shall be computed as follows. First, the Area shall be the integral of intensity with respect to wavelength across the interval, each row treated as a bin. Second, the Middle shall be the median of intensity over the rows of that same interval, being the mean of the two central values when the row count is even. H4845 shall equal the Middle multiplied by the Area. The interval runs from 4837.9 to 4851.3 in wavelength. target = 586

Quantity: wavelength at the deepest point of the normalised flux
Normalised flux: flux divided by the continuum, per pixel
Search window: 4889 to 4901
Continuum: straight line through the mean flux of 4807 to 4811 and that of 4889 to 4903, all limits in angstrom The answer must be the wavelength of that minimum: 4890.51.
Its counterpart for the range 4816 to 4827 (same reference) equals 4823.41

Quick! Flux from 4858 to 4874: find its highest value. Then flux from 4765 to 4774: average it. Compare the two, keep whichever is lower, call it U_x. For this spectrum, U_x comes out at 6.43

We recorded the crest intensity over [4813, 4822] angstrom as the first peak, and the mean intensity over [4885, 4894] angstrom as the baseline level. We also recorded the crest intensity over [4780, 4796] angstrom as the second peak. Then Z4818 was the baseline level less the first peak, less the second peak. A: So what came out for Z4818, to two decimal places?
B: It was -6.87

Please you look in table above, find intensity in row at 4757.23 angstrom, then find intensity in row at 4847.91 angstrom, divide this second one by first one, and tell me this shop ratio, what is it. 1.02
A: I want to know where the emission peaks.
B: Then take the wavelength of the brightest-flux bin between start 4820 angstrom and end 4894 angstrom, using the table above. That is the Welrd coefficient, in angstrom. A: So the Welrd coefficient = 4830.08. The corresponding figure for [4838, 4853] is 4847.91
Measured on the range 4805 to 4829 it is 4805.68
